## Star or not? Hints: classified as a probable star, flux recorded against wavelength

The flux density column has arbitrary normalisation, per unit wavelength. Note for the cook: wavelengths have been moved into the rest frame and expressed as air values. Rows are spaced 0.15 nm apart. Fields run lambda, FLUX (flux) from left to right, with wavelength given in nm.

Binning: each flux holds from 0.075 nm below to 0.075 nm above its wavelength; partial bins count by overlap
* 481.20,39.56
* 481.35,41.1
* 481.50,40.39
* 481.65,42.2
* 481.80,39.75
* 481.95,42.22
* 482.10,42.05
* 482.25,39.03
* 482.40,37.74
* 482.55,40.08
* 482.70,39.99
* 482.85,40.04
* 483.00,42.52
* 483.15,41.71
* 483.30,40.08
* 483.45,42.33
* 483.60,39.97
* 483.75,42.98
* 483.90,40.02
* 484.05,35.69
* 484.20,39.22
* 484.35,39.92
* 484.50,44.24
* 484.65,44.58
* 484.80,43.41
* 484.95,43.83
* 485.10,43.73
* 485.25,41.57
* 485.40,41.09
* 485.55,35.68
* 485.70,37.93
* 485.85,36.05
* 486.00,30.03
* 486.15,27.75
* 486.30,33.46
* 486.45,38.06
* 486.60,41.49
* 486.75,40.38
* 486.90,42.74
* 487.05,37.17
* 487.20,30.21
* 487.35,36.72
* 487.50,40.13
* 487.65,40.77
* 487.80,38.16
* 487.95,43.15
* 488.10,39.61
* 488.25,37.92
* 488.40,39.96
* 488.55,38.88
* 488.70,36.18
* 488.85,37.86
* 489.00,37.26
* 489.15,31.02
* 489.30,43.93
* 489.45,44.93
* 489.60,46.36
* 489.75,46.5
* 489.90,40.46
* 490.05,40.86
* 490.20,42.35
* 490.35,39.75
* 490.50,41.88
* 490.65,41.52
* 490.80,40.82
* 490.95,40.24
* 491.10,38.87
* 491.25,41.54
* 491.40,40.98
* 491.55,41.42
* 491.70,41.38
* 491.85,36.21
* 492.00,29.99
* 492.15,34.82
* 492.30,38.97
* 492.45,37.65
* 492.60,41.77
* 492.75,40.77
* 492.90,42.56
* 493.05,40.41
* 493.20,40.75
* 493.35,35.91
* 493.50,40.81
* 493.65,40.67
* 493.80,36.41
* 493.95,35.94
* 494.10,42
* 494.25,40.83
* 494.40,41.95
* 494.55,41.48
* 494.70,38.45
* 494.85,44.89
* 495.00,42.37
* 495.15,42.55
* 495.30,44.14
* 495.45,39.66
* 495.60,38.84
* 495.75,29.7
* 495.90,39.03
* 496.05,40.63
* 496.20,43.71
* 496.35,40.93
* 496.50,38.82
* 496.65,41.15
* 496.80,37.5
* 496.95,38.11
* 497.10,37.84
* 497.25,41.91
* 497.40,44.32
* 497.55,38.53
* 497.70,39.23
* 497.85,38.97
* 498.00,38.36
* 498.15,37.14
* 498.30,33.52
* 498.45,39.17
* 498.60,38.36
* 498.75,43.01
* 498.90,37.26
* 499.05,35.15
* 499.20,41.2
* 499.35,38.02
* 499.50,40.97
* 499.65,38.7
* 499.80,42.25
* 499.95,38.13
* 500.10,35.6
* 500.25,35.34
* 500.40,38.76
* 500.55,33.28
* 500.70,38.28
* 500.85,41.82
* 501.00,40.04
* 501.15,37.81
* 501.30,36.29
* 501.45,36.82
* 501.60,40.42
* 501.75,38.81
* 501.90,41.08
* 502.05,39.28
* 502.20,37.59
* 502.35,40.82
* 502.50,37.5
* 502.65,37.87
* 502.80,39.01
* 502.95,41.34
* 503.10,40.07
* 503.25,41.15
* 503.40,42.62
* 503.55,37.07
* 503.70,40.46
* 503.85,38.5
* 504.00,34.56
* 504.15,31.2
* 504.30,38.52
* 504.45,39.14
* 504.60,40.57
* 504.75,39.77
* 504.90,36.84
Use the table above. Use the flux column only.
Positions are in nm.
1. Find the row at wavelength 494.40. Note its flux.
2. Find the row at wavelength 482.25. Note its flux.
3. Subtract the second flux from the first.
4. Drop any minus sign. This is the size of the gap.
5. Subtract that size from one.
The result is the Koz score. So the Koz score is -1.9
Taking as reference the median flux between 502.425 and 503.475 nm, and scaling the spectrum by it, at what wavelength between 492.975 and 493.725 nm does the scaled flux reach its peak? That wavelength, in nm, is 493.50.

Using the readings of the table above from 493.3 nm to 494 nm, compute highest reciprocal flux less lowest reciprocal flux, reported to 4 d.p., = 0.0033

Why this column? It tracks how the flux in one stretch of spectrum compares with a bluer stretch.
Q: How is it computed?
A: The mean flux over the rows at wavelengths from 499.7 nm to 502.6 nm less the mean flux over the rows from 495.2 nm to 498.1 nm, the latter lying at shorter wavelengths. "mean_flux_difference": -1.1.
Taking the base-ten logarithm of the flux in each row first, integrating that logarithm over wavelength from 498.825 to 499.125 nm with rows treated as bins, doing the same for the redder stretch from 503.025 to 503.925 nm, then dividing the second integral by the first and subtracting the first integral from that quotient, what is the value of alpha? 2.6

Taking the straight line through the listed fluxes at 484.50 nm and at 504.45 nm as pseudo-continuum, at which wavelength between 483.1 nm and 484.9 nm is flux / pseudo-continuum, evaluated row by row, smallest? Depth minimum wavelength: 484.05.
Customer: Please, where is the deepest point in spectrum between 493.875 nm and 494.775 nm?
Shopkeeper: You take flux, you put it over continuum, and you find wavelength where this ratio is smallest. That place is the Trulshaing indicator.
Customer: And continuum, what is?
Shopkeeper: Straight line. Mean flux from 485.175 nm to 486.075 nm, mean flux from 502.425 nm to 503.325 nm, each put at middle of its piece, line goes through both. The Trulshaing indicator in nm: 493.95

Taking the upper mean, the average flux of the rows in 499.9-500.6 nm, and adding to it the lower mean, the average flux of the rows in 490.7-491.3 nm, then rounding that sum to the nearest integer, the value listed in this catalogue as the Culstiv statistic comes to 77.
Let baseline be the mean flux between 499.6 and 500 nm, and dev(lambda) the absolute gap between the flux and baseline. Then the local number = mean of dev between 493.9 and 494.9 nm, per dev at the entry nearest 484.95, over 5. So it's 0.12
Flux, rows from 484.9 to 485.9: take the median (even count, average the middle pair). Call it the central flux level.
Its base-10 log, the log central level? 1.61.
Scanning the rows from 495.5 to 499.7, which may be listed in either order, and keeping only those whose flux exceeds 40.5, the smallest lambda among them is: 496.05 nm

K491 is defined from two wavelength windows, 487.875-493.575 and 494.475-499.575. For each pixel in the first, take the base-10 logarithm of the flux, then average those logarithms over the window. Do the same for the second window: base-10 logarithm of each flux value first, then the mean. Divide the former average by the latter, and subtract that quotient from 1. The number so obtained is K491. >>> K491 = -0.002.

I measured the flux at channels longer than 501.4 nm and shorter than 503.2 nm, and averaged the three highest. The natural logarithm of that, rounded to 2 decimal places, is 3.72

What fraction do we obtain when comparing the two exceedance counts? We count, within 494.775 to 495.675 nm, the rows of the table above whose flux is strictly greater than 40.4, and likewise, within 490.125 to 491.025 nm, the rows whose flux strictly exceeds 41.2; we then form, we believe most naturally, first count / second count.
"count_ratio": 1.3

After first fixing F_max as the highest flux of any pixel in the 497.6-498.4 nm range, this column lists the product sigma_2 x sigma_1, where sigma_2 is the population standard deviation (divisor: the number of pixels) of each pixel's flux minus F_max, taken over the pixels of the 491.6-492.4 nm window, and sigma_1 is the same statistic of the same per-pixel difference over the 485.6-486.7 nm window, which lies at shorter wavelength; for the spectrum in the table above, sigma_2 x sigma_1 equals 17.4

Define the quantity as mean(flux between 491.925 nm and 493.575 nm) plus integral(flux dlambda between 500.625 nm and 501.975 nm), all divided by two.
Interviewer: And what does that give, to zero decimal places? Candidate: 46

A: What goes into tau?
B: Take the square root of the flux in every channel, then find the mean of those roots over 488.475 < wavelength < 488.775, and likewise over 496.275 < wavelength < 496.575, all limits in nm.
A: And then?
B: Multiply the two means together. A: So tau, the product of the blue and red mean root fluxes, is 38.7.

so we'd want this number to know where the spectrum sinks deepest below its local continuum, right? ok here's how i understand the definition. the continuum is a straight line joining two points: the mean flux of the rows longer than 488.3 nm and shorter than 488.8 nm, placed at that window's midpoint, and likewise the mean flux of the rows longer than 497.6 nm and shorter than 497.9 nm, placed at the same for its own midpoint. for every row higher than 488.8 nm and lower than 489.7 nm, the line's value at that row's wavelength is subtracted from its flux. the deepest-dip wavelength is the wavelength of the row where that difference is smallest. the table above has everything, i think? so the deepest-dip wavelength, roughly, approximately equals 489.15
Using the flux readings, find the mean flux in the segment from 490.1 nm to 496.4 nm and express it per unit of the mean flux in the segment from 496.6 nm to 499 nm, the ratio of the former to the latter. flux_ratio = 1.02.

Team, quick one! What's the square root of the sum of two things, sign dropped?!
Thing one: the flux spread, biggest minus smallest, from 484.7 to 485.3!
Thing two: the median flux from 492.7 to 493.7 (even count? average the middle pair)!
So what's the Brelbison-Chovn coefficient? 6.56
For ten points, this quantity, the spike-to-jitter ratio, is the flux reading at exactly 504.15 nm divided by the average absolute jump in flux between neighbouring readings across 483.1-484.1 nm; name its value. 11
